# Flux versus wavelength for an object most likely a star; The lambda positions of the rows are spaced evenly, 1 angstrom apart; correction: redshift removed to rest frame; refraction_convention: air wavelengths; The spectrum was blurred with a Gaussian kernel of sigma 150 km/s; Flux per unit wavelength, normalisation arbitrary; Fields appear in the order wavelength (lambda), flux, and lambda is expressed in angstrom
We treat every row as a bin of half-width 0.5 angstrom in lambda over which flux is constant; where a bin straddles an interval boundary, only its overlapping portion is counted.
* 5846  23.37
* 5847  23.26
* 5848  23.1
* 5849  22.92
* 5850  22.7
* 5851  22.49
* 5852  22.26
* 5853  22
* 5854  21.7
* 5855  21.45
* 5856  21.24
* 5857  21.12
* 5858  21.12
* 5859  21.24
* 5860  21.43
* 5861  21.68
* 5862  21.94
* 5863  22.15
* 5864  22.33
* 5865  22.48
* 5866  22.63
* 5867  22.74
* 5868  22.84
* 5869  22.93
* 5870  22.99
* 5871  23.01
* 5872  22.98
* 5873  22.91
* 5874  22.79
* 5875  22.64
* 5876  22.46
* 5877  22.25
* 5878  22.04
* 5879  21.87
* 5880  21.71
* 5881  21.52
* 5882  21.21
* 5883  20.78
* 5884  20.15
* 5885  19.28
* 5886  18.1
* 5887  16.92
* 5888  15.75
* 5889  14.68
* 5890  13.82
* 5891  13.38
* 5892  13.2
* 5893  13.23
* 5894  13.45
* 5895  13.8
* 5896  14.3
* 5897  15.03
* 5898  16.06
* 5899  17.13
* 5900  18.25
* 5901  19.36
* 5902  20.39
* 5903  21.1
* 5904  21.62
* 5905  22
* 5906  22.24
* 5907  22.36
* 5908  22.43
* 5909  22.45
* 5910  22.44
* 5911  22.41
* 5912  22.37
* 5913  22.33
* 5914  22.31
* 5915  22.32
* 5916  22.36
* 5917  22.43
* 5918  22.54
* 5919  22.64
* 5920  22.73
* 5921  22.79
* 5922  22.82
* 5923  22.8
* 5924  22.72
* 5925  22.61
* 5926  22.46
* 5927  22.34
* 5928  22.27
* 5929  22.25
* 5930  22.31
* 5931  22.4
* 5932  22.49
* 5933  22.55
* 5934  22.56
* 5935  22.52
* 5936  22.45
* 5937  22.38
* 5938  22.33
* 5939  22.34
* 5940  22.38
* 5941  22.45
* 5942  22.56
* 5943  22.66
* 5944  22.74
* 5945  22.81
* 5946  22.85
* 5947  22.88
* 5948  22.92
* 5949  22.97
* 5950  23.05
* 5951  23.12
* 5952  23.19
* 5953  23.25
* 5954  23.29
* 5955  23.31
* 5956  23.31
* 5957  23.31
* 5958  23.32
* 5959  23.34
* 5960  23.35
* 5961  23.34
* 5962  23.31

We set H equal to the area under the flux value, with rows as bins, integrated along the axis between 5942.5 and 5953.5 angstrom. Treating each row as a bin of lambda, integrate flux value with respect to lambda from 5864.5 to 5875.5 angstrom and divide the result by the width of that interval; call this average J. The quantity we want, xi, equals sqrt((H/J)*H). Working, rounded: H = 252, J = 22.8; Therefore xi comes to 52.9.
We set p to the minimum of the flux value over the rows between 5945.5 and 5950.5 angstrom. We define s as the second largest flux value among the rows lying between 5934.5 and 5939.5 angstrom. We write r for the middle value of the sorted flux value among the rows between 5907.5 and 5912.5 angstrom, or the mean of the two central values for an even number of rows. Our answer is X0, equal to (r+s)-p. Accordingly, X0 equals 22.0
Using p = 22.85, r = 22.4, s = 22.45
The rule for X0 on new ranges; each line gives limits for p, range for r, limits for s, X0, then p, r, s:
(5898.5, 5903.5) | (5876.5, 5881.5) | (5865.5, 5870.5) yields 27.7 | 17.13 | 21.9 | 22.93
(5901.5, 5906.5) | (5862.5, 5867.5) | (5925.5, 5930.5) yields 24.4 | 20.39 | 22.5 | 22.34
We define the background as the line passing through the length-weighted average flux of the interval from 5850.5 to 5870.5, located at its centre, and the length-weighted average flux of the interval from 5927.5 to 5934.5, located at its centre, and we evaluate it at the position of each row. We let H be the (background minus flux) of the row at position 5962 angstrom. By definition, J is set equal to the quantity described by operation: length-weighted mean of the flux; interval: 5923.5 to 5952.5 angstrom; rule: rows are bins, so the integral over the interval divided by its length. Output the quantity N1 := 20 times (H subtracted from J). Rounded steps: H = -0.74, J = 22.6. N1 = 467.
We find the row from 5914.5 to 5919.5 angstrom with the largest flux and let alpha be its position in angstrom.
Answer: 5919 angstrom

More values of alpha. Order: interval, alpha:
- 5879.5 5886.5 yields 5880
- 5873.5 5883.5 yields 5874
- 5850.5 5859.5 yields 5851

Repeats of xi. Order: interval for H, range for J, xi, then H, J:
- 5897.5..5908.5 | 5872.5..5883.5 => 47.5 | 223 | 22.0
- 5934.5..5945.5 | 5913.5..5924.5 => 52.1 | 248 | 22.6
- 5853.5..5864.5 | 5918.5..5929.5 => 50.0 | 237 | 22.6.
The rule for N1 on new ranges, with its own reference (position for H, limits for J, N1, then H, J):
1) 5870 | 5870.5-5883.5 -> 461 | -0.90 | 22.2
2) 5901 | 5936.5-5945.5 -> 393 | 2.89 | 22.5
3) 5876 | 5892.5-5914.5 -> 395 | -0.34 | 19.4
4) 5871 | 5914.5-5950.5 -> 470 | -0.92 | 22.6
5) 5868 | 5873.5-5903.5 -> 380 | -0.76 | 18.2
